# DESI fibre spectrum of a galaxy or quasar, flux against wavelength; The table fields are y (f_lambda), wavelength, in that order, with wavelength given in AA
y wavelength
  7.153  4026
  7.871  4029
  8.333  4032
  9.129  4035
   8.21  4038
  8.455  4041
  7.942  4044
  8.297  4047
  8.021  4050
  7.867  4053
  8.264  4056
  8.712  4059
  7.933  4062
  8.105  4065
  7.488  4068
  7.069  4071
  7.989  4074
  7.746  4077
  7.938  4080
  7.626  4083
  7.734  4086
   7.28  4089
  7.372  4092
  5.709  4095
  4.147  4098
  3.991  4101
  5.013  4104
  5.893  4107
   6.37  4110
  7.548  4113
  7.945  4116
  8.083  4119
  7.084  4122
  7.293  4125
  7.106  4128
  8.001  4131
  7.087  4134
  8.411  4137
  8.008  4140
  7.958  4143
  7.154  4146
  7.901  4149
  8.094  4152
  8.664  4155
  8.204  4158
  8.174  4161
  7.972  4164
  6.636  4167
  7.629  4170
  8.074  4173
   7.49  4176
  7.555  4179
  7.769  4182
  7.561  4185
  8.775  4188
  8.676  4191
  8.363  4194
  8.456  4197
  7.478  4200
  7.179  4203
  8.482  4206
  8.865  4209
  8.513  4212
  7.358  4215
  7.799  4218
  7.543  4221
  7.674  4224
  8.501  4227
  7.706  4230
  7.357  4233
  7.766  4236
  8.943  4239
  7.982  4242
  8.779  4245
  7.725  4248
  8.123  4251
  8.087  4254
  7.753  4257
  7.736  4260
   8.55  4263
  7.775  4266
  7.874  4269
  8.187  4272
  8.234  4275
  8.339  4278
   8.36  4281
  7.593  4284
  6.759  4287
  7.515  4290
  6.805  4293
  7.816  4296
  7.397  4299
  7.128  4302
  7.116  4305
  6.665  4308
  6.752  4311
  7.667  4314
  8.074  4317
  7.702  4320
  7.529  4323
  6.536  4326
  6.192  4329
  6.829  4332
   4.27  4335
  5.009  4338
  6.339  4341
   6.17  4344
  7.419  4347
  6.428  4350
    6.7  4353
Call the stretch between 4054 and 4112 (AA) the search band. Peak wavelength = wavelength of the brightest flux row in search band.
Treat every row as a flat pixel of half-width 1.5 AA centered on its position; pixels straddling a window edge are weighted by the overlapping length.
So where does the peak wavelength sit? 4059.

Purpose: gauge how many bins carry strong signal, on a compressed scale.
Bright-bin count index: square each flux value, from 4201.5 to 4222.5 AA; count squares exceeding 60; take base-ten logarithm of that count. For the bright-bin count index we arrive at 0.602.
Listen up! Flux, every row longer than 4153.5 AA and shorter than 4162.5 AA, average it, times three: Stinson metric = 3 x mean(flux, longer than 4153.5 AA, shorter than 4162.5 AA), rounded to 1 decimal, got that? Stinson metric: 25.0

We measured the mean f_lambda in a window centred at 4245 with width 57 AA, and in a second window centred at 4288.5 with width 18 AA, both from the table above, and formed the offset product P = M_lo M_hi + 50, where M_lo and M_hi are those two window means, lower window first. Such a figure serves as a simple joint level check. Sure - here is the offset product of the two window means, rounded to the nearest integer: 110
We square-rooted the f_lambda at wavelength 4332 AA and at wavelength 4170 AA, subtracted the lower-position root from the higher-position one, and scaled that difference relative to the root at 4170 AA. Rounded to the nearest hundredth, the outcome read -0.05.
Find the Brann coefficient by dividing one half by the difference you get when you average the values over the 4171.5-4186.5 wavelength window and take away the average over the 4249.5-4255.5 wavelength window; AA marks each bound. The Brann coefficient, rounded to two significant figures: -1.2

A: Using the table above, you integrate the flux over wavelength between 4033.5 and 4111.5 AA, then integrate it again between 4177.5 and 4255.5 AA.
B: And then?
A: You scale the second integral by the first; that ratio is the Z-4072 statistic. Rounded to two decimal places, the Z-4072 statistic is 1.10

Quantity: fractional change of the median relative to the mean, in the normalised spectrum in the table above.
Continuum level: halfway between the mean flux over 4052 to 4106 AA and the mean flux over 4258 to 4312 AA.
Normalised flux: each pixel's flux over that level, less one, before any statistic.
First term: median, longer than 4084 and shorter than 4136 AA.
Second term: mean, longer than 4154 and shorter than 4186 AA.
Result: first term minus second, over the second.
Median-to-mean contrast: -1.5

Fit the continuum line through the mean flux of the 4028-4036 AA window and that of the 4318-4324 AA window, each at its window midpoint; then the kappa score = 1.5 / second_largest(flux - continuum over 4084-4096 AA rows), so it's -2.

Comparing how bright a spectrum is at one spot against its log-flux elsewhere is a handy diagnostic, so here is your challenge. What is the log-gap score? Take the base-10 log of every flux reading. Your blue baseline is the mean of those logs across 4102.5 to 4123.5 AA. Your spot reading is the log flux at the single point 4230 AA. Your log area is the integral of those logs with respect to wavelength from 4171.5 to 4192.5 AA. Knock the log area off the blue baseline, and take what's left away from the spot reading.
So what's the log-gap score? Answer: 19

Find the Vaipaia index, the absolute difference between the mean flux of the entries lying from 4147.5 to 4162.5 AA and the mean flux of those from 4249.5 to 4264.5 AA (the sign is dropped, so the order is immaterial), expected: 0.2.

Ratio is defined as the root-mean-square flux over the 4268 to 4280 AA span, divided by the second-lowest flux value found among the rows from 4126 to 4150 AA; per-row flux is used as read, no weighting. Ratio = 1.15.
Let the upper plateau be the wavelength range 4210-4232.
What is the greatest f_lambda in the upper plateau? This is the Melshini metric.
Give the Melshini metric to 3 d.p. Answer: 8.513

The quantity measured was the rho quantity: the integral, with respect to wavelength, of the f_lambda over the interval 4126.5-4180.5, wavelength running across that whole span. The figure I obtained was 420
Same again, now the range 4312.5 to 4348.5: 239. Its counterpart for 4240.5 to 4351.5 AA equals 814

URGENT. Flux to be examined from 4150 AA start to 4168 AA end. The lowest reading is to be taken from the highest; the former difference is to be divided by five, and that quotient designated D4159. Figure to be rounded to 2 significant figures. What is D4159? 0.41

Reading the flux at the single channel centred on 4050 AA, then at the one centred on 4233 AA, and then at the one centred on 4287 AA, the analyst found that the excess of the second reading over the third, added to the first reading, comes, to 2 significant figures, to 8.6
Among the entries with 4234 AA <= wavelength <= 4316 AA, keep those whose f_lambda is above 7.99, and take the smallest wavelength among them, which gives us 4239 AA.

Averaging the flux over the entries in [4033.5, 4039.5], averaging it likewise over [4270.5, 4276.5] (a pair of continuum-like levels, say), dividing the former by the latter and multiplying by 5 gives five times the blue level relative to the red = 5.28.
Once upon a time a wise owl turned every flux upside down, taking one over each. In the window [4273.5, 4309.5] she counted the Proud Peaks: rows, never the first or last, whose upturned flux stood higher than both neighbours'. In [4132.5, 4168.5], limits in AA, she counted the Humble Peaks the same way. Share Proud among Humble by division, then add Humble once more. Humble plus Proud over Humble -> 3.00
